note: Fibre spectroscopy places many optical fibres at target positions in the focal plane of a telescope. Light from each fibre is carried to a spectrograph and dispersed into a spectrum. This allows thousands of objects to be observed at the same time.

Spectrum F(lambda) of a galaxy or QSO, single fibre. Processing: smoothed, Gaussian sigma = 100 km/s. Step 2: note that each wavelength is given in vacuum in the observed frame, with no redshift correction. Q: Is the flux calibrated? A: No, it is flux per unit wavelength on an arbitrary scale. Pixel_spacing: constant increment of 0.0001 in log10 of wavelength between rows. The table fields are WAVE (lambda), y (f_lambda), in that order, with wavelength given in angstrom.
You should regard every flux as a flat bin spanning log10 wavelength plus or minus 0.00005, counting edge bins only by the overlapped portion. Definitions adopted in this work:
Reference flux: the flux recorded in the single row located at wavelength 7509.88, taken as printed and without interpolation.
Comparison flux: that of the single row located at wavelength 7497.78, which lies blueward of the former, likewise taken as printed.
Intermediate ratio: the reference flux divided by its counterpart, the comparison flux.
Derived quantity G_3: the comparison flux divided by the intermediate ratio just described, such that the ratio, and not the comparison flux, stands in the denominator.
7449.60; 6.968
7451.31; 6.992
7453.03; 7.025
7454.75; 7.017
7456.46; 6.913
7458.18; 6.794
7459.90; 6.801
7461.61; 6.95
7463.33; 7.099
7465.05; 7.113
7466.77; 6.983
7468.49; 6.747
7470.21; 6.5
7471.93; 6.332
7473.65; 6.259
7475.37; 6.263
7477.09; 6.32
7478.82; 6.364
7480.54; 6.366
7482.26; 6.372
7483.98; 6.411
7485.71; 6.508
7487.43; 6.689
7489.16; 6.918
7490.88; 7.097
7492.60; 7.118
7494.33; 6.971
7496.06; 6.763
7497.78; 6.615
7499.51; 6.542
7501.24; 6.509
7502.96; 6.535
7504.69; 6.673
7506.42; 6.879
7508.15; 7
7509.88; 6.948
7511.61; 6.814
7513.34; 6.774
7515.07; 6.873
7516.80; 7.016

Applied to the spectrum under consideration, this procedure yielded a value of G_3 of 6.3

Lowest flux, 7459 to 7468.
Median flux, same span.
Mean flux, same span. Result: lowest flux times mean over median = 6.8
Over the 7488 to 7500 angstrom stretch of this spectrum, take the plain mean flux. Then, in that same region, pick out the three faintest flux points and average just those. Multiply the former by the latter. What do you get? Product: 45.6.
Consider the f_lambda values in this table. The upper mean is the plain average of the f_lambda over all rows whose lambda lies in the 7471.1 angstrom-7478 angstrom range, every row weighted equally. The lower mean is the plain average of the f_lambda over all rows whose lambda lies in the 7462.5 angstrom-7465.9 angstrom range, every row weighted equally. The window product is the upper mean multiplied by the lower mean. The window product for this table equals 44.7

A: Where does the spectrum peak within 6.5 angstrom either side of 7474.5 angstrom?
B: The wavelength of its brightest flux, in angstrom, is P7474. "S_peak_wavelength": 7468.49 angstrom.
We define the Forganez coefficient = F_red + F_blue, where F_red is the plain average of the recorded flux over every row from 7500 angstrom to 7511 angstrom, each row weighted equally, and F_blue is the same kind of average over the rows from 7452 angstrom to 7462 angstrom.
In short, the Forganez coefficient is 13.67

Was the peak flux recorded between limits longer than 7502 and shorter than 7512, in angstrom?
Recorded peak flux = 7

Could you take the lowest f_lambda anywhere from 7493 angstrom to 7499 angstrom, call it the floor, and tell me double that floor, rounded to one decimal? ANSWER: 13.2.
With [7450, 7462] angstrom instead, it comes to 13.6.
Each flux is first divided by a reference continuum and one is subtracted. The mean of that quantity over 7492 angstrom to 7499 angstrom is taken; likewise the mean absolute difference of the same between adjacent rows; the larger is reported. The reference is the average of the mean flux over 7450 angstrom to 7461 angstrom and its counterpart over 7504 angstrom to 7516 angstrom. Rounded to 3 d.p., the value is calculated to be 0.024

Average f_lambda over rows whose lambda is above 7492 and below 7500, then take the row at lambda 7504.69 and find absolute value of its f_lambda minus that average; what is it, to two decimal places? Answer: 0.13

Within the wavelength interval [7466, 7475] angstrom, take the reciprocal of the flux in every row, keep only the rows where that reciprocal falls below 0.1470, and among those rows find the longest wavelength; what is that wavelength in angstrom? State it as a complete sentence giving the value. 7466.77 angstrom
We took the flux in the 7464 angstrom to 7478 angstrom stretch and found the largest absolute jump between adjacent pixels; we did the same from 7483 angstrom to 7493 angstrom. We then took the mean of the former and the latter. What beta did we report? 0.238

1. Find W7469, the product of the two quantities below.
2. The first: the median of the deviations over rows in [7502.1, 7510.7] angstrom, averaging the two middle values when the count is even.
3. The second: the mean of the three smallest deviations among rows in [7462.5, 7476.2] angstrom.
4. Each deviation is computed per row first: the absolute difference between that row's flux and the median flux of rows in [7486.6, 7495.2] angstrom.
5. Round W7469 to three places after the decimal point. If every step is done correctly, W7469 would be 0.009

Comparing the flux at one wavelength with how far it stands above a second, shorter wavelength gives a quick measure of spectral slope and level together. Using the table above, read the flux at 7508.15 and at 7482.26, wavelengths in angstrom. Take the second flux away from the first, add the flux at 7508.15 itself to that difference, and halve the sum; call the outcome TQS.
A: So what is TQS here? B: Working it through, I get 3.8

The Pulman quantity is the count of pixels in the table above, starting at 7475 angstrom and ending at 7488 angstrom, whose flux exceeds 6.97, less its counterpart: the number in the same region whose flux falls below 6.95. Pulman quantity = -8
